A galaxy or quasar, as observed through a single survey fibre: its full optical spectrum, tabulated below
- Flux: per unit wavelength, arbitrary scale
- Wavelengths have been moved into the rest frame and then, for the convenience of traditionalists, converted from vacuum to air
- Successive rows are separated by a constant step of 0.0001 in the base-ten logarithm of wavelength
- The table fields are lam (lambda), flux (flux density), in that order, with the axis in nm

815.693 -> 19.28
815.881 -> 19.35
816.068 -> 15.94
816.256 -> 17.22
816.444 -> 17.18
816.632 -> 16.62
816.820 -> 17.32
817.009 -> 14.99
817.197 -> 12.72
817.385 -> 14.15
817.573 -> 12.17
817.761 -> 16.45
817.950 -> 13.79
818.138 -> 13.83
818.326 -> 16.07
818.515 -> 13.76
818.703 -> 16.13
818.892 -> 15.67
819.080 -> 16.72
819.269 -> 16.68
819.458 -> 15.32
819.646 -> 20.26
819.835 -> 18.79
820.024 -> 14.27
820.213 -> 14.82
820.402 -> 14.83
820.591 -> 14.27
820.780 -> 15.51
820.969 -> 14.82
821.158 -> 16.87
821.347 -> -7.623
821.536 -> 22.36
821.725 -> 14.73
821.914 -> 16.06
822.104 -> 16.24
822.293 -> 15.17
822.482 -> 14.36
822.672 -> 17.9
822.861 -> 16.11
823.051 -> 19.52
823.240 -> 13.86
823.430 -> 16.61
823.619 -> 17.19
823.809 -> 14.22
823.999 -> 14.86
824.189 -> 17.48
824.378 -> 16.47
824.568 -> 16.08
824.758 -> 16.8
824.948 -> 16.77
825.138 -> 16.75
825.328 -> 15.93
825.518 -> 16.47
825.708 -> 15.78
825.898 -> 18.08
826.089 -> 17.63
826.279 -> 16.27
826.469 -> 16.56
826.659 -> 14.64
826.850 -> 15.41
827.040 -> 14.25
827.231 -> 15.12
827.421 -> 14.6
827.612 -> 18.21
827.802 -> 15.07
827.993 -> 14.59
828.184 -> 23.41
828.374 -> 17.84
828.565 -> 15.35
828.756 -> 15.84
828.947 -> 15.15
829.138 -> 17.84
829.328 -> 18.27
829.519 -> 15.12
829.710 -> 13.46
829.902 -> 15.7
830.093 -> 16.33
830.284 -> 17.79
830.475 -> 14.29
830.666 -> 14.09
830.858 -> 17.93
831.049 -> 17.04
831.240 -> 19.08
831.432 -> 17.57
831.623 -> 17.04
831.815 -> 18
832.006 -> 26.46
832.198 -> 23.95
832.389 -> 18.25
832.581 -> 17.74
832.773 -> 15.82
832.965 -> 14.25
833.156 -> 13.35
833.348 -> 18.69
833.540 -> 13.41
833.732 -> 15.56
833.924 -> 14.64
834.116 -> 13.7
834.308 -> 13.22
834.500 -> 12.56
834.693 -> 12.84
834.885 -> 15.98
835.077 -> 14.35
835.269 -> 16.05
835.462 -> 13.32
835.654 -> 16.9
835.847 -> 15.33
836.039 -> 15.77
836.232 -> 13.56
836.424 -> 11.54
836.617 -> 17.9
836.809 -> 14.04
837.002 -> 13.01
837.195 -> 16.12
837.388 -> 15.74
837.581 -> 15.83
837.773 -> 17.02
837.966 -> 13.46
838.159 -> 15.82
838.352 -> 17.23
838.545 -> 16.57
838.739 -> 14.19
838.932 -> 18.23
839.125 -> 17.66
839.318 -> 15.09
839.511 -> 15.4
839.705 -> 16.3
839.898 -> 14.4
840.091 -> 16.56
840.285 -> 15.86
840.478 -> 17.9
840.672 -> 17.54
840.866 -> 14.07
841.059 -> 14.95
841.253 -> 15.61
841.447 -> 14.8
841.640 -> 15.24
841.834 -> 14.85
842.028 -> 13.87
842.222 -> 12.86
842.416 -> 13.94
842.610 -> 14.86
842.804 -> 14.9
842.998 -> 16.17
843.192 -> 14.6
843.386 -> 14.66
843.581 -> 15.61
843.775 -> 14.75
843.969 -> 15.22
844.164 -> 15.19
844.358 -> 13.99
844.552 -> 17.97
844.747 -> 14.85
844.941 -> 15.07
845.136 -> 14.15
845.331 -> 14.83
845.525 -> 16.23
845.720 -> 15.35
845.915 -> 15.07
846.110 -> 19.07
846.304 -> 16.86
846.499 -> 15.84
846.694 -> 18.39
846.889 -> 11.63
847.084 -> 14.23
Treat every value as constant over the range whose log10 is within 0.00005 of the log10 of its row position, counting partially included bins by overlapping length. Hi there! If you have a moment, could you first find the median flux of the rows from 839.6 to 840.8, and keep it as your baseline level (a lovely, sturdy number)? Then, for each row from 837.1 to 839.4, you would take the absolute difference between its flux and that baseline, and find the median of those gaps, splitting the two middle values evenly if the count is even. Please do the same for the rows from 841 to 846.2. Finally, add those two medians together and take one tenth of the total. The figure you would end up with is 0.23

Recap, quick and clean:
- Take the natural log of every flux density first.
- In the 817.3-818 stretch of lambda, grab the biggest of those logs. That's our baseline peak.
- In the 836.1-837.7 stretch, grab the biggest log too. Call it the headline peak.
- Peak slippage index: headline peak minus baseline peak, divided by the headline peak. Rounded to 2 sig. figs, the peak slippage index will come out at 0.029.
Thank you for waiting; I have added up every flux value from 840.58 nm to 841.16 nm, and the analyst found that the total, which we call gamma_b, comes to 46.6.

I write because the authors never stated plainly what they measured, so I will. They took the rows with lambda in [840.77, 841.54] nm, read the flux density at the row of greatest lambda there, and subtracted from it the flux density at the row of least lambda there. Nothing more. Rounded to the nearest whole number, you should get 1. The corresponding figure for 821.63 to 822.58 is 0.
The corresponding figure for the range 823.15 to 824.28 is 4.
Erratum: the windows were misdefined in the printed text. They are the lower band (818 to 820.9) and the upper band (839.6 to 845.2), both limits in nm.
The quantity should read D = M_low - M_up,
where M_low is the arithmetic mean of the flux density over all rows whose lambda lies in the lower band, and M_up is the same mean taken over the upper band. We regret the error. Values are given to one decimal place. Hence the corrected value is 0.6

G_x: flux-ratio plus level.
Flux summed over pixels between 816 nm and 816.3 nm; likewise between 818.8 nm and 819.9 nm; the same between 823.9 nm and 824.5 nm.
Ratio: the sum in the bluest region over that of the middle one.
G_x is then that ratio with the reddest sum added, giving 49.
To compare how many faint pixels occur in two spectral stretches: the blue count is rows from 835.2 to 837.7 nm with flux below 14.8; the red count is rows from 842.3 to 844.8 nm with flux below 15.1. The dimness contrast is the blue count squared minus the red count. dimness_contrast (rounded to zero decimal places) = 17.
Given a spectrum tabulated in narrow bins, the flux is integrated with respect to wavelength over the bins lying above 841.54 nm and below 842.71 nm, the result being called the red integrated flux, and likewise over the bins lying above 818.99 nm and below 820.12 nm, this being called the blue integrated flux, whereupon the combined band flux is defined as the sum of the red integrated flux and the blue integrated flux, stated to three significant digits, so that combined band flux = 35.9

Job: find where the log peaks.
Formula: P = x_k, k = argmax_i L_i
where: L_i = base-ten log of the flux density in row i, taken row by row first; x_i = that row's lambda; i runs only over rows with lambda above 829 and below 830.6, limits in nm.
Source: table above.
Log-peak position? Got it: 829.328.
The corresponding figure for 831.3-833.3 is 832.006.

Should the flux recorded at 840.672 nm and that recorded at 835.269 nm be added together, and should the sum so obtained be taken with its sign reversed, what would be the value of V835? -33.6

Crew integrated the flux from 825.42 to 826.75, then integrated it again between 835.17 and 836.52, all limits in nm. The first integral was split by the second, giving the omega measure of 1.11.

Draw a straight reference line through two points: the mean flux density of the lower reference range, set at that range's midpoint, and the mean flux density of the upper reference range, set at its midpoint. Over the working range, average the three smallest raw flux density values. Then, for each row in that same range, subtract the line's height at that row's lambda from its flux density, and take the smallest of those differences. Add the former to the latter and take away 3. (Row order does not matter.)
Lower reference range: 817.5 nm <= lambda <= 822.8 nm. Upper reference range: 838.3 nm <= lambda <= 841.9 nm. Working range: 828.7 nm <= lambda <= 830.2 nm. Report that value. 10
